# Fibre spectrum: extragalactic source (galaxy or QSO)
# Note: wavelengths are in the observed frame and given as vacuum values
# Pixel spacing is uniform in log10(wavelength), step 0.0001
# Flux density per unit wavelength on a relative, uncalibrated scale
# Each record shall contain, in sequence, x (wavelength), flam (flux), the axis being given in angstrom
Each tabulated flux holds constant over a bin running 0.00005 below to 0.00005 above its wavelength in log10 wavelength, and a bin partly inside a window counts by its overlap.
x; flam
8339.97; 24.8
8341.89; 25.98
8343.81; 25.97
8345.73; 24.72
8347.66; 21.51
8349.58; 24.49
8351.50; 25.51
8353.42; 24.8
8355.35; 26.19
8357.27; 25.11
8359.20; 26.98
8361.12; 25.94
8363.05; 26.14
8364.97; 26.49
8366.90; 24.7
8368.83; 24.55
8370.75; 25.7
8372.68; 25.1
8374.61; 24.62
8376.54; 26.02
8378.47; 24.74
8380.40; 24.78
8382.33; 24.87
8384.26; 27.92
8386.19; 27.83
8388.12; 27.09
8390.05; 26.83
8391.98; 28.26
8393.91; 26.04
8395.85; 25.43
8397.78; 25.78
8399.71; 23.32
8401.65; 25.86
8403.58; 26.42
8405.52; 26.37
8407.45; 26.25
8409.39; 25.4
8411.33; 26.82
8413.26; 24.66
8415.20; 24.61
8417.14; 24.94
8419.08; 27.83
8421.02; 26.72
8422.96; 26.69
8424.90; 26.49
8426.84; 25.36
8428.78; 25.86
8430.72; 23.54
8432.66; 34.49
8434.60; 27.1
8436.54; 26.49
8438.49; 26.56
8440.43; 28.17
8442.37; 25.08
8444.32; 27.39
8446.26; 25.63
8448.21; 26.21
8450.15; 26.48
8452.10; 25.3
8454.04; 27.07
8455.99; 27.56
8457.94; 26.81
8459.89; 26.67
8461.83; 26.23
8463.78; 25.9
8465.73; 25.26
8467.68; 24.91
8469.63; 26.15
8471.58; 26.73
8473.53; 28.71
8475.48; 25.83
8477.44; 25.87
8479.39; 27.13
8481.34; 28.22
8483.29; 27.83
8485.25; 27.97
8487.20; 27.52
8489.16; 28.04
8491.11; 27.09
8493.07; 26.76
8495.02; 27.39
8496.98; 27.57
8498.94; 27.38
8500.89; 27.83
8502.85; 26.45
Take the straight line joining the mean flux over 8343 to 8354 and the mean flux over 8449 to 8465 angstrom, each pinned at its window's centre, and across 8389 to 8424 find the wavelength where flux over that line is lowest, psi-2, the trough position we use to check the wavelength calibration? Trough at 8399.71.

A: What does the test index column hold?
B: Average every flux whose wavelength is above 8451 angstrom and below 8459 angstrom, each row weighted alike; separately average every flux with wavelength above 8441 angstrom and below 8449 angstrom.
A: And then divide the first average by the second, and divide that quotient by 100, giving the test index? 0.0102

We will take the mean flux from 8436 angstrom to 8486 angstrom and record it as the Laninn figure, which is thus 26.6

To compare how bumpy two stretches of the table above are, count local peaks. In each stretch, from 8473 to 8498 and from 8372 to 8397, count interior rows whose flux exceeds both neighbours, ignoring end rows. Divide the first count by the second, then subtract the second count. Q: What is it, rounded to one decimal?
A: -2.0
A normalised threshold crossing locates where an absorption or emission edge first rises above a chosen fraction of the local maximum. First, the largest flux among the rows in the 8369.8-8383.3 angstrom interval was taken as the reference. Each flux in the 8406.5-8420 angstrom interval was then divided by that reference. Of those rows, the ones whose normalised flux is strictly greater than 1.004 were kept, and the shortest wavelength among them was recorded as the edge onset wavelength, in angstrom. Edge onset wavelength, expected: 8407.45 angstrom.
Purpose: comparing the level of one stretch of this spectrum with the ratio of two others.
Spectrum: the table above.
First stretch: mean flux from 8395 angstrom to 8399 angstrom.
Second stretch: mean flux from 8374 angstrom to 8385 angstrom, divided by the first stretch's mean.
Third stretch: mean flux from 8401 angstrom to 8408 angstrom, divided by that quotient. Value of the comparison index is 26.3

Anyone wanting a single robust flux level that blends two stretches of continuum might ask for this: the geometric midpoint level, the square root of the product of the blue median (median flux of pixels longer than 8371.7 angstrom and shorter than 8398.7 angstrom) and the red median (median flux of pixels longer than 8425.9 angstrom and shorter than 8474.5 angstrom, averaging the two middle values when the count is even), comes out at 26.2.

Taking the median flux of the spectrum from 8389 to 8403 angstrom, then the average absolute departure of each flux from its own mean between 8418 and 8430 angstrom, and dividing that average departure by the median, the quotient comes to 0.023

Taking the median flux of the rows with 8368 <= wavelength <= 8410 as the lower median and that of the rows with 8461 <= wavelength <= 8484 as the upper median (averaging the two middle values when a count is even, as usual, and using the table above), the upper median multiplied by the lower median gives 676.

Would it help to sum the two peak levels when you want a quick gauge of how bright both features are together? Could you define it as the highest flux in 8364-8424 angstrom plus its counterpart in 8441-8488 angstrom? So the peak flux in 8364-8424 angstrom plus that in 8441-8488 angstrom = 57.0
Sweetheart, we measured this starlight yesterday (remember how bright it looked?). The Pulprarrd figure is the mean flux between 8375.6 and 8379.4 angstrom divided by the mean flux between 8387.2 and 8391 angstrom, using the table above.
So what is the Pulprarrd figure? 0.94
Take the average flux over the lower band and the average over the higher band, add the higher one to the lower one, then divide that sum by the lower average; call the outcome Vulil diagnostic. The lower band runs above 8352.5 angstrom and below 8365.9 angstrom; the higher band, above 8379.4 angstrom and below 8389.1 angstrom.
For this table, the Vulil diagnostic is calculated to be 2.02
